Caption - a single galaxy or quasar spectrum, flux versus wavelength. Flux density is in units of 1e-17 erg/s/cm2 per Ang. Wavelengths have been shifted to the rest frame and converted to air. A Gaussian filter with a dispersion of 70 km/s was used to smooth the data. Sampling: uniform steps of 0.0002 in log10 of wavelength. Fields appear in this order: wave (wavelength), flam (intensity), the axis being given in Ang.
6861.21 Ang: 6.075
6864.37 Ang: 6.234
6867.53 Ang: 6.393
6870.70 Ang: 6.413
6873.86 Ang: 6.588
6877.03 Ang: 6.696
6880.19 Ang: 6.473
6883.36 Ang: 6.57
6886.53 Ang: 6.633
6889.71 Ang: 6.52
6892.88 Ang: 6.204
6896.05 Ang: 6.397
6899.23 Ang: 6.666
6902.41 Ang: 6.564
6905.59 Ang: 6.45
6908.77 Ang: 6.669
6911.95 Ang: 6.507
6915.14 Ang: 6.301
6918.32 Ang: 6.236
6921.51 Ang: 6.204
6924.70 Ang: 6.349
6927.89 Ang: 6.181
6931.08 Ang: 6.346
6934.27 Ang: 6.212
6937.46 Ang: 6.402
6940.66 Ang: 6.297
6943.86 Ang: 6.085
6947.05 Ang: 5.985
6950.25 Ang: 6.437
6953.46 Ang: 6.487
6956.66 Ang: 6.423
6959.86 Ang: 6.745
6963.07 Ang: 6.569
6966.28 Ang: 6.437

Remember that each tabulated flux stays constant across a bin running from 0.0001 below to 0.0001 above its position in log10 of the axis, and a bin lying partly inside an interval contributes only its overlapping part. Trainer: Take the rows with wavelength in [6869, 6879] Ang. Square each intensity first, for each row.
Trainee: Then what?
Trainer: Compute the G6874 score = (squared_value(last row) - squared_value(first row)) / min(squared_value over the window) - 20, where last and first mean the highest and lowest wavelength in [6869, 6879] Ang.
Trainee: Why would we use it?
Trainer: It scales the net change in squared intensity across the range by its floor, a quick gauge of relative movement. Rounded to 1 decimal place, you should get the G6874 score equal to -19.9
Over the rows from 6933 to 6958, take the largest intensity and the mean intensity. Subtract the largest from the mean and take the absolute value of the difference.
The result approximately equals 0.196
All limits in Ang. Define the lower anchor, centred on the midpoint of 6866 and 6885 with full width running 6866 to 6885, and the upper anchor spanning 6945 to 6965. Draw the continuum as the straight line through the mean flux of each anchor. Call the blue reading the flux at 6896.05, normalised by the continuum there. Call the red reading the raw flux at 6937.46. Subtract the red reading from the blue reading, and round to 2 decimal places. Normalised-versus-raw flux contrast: -5.42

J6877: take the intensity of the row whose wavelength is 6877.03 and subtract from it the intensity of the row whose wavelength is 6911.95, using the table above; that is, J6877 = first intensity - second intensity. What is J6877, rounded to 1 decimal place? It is 0.2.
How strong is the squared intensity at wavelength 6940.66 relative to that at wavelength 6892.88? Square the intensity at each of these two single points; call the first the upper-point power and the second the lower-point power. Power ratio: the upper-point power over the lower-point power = 1.03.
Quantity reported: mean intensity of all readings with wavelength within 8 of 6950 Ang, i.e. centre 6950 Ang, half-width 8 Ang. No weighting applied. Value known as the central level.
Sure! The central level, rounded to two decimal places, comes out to 6.28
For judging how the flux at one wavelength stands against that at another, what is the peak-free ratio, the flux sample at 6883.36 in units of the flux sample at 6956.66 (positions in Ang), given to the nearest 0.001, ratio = 1.023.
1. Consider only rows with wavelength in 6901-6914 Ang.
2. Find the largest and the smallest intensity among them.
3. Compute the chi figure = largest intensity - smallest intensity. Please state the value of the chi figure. 0.22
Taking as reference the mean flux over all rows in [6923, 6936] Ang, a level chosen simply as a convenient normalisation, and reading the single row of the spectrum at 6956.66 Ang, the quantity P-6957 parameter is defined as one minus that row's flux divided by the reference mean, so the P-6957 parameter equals -0.02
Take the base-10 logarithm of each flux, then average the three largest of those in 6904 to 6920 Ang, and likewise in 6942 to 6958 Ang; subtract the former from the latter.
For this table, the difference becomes -0.006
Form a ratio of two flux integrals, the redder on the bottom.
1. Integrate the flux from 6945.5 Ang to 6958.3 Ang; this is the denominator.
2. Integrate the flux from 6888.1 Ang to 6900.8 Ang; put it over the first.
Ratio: 1.01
